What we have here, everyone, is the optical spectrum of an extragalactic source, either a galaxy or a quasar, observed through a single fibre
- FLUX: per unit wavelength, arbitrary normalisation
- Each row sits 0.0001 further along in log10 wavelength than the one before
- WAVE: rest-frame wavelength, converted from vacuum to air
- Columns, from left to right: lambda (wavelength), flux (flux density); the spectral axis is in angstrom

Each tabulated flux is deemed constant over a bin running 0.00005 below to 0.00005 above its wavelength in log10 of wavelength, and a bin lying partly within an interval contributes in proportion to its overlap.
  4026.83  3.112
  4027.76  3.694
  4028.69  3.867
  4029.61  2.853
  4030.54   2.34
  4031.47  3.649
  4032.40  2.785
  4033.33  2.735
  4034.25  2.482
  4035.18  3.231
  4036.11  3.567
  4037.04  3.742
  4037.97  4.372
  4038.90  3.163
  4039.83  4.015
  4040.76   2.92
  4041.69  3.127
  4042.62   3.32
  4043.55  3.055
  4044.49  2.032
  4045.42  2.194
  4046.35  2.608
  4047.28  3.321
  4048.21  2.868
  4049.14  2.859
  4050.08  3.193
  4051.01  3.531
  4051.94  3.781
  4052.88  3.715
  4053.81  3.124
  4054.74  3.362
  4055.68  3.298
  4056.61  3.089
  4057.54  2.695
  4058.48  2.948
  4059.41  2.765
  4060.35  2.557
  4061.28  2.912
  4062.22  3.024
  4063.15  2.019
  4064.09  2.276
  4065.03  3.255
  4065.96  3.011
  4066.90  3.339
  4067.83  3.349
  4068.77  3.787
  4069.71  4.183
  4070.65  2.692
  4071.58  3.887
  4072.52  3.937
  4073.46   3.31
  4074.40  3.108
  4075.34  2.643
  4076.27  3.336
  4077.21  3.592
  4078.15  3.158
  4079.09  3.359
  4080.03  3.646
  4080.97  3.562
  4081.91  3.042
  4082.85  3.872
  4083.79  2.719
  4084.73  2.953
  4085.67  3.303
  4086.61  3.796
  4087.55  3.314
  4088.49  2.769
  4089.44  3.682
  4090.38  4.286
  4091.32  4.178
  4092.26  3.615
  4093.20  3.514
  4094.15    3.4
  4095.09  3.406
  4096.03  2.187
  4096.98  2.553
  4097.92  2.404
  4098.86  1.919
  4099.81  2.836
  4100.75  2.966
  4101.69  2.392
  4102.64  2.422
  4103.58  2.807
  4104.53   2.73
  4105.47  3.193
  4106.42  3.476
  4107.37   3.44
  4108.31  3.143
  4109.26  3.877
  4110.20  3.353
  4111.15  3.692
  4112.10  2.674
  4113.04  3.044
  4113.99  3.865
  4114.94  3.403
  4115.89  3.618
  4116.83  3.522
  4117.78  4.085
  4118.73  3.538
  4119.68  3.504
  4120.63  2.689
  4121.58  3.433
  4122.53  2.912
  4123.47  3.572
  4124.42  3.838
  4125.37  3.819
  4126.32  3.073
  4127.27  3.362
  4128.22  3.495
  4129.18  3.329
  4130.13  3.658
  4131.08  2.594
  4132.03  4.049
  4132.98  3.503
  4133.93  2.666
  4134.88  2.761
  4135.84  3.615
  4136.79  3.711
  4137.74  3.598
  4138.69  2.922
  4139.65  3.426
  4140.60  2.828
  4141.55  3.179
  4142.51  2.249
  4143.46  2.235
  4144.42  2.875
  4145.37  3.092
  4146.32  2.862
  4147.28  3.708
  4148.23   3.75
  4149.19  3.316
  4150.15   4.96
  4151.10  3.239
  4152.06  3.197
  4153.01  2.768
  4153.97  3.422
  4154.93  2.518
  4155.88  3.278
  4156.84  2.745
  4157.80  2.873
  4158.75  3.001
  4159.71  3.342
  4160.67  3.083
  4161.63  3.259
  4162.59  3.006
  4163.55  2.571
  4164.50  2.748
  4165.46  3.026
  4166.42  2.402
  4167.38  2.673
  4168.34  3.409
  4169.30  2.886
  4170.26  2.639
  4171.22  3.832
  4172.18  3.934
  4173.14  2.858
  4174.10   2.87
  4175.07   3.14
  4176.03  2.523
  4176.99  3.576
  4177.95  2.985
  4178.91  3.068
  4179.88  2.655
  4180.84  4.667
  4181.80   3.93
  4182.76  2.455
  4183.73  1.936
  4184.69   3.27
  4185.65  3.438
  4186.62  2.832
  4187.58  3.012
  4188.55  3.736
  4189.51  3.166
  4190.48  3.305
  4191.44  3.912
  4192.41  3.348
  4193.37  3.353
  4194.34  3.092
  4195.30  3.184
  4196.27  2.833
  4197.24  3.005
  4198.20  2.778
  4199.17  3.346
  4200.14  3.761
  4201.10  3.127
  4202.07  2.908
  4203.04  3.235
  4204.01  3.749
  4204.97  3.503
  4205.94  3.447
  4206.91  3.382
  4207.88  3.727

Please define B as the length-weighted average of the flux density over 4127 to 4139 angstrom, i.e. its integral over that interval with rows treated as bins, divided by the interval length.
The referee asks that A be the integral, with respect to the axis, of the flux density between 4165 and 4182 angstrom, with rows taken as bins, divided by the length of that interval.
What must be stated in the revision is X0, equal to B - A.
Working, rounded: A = 3.16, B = 3.3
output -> 0.17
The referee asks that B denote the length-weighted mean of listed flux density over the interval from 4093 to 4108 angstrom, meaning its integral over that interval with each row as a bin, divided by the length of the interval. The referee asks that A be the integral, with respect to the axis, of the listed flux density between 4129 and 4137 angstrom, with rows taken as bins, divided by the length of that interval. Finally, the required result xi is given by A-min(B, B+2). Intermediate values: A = 3.31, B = 2.84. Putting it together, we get 0.47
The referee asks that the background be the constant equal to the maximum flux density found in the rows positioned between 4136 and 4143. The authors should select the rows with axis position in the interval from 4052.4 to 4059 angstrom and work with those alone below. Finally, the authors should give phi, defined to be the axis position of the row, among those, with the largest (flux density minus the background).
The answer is 4052.88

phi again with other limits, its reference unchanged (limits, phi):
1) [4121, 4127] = 4124.42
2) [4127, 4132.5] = 4132.03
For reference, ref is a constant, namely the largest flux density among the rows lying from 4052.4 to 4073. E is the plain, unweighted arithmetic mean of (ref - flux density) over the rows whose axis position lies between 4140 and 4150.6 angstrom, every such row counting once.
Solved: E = 1.00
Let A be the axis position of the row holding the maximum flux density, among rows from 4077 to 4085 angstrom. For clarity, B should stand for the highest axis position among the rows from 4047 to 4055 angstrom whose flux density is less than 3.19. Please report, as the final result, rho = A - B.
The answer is 29.0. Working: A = 4082.85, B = 4053.81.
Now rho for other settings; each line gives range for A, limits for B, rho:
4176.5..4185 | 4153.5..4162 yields 20.2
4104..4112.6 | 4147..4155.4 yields -45.7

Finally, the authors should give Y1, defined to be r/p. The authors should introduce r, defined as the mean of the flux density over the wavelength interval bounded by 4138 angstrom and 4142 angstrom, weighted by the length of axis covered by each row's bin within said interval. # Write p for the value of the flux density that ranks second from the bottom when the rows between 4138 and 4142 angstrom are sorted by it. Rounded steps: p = 2.922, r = 3.12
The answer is 1.07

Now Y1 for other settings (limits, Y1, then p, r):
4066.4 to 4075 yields 1.12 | 3.108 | 3.49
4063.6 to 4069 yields 1.04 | 3.011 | 3.14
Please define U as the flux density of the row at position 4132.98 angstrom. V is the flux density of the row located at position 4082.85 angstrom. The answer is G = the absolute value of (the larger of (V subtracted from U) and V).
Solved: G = 3.9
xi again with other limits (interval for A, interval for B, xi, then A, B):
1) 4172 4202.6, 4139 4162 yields 0.05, 3.18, 3.13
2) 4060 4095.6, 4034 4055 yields 0.11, 3.31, 3.20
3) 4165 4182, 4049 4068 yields 0.11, 3.16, 3.05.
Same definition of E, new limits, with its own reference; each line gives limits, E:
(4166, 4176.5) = 1.17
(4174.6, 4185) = 1.07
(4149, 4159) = 0.97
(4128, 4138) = 0.82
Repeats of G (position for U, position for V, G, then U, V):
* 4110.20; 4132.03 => 4.0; 3.353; 4.049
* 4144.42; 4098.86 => 1.9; 2.875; 1.919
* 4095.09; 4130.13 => 3.7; 3.406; 3.658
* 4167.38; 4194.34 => 3.1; 2.673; 3.092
